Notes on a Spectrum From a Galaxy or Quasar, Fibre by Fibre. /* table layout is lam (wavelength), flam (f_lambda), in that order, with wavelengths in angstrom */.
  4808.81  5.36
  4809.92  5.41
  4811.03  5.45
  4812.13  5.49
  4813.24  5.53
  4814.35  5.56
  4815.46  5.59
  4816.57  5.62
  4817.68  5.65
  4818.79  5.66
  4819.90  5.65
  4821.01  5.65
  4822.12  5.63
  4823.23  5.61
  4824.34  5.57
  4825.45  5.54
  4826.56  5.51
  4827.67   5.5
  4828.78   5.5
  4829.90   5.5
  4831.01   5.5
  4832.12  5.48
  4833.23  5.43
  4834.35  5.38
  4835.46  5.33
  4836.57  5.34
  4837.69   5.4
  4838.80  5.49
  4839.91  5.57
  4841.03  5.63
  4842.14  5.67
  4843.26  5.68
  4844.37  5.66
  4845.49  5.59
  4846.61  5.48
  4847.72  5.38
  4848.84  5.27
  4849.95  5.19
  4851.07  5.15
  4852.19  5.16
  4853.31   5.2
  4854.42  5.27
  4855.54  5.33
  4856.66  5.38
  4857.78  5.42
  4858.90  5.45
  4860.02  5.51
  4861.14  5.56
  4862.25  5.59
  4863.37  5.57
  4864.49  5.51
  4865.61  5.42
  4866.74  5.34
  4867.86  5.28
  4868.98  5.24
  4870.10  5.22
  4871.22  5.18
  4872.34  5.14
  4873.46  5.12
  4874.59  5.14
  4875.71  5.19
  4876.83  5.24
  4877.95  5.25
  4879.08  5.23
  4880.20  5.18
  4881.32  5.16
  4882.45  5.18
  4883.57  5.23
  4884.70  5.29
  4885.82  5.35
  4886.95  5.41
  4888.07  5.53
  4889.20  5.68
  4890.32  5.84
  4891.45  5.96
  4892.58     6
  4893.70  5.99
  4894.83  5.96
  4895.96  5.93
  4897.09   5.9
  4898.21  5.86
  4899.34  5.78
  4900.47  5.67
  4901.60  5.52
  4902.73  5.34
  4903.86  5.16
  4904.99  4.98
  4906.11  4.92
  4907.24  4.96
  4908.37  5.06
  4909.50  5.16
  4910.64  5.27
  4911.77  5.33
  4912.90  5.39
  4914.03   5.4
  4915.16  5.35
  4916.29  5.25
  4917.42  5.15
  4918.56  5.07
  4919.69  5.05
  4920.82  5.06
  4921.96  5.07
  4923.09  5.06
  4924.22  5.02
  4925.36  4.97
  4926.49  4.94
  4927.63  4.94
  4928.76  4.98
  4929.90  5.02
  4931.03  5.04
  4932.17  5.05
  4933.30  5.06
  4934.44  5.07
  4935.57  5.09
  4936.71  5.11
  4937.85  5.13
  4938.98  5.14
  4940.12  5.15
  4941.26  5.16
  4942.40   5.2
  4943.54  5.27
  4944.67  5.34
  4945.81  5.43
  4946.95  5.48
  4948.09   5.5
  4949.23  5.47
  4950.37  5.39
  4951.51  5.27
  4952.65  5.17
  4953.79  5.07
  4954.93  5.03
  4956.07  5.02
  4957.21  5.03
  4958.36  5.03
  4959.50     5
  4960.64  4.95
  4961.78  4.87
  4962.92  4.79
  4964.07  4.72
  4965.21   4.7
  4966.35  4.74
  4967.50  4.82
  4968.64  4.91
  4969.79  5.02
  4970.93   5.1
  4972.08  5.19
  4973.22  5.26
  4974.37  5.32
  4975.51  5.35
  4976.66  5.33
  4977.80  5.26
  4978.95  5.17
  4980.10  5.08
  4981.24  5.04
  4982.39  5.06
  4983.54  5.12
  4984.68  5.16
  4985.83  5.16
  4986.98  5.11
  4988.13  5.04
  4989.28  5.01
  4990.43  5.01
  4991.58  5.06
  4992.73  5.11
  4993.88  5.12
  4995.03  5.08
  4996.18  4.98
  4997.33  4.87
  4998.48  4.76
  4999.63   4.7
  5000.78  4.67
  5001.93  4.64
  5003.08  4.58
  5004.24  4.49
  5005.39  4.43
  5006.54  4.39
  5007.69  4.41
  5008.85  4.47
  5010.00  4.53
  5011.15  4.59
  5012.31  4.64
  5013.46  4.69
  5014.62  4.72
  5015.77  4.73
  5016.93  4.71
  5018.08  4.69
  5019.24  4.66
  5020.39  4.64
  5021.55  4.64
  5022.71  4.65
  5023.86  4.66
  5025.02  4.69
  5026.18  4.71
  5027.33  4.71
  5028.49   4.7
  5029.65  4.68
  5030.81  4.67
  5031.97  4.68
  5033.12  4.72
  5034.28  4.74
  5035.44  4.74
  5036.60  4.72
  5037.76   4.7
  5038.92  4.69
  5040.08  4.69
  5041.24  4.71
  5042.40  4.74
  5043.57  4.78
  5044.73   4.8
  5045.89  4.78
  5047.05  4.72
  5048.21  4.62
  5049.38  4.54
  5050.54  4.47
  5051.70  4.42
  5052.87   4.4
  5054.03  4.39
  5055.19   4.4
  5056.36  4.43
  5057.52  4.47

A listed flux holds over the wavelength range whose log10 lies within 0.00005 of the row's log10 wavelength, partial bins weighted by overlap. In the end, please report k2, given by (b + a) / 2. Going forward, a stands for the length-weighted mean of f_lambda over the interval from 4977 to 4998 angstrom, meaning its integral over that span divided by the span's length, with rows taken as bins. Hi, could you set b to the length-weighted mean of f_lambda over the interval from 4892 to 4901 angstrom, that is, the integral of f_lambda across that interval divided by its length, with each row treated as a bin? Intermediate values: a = 5.08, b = 5.9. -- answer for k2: 5.5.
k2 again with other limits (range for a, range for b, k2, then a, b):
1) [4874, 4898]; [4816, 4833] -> 5.5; 5.51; 5.6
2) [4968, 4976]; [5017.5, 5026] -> 4.9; 5.16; 4.7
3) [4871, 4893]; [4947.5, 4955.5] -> 5.3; 5.36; 5.3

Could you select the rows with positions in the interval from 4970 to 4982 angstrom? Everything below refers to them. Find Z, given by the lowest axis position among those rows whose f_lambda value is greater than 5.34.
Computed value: 4975.51 angstrom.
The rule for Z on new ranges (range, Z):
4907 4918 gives 4912.90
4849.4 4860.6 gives 4856.66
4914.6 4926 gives 4915.16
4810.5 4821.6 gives 4811.03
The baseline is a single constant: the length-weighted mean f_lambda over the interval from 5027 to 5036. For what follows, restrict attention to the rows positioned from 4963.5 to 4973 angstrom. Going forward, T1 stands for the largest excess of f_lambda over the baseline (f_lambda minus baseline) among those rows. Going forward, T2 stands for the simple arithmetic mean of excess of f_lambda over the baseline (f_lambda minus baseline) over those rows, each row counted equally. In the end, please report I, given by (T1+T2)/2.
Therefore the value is 0.34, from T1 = 0.49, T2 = 0.20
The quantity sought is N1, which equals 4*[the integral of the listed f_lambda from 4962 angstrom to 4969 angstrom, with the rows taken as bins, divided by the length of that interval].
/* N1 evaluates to 19.1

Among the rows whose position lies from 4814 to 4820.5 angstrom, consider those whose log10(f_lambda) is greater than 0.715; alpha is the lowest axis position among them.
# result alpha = 4814.35 angstrom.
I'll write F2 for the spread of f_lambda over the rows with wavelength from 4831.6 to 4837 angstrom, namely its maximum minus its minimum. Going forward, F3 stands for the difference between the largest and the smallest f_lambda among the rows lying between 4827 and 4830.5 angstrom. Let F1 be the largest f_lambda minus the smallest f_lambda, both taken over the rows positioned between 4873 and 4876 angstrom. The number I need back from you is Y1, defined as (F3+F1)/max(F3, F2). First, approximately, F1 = 0.07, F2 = 0.150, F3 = 0.00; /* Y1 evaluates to 0.5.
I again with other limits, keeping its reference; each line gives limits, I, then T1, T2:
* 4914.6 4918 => 0.60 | 0.65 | 0.55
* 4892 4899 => 1.27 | 1.30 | 1.24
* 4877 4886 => 0.59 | 0.65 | 0.53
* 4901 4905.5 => 0.68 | 0.82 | 0.55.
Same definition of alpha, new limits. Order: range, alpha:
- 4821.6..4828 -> 4822.12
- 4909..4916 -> 4910.64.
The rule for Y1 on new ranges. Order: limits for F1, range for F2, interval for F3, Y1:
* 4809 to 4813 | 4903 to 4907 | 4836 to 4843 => 1.2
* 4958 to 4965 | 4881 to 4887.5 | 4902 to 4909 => 1.7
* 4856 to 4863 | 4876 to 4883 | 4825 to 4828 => 2.8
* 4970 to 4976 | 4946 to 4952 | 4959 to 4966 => 1.8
